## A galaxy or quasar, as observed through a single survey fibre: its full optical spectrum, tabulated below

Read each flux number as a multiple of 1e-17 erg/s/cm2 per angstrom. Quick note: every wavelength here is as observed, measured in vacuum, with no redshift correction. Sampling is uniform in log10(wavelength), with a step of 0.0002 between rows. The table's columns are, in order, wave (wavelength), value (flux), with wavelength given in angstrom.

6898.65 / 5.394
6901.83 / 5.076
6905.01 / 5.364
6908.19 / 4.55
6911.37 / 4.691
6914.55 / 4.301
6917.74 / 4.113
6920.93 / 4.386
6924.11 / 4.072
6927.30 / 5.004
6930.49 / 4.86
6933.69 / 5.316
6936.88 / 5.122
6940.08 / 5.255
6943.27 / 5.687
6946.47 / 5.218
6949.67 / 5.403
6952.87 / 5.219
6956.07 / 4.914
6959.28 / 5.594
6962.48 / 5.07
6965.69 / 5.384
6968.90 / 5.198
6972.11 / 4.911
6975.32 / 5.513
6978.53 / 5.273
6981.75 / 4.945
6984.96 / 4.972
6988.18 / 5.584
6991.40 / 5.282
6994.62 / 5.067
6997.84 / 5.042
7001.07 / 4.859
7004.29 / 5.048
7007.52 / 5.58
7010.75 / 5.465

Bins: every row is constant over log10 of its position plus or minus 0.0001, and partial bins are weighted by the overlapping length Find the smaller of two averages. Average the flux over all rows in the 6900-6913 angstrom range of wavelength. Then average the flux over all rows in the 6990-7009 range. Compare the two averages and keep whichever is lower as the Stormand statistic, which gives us 4.9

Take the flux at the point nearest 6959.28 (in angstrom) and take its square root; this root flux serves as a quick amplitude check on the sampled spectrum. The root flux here 2.37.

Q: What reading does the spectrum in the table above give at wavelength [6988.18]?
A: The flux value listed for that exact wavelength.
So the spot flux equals 5.584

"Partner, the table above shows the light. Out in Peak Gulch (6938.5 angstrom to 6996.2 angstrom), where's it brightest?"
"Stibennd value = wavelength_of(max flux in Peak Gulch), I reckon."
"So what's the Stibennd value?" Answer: 6943.27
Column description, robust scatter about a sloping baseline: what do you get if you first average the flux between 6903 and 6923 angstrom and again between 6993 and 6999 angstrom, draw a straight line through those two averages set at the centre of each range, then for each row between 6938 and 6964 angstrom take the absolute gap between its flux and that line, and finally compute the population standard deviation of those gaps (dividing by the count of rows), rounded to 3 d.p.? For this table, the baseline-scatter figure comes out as 0.258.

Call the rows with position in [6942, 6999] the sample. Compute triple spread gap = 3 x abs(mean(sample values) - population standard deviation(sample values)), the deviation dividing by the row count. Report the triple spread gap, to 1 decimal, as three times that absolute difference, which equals 15.0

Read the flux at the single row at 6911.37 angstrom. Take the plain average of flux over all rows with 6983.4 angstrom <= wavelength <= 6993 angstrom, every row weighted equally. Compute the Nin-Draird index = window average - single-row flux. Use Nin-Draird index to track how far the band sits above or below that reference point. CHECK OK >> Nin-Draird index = 0.59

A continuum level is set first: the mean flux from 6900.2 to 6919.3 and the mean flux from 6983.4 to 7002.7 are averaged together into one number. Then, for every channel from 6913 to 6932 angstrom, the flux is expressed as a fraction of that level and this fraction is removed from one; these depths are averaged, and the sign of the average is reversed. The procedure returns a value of -0.09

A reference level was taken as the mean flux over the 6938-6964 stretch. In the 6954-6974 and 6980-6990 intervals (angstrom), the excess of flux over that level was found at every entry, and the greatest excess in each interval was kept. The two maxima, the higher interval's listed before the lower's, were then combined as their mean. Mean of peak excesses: 0.3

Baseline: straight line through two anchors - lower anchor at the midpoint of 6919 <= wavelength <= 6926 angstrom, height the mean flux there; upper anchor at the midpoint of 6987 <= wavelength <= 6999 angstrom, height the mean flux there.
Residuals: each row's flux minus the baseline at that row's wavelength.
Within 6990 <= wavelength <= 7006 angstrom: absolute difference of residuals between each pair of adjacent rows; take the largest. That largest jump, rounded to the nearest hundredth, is 0.26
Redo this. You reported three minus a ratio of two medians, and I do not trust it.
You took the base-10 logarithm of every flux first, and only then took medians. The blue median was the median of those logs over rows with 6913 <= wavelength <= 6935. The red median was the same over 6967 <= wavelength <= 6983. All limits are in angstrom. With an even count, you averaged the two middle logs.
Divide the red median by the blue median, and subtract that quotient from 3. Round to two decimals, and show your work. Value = 1.89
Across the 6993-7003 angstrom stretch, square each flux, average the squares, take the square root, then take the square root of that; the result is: 2.23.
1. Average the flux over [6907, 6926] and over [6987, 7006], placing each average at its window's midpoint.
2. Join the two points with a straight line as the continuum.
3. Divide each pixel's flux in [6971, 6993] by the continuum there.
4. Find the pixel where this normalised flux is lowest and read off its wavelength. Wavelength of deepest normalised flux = 6984.96 angstrom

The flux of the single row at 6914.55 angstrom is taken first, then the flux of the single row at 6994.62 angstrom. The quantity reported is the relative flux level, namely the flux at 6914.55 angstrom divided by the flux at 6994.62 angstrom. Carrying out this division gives 0.85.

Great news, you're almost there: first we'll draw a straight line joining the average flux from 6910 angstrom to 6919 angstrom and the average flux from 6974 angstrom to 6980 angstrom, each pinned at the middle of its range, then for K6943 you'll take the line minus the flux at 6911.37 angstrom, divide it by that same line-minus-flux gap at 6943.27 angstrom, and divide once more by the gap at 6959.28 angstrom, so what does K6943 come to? -0.9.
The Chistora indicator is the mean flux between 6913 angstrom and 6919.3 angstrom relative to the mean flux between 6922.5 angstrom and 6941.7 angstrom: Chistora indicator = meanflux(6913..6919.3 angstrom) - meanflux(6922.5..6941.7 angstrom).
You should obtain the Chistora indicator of -0.7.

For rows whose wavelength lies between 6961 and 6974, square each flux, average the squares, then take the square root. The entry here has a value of 5.14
